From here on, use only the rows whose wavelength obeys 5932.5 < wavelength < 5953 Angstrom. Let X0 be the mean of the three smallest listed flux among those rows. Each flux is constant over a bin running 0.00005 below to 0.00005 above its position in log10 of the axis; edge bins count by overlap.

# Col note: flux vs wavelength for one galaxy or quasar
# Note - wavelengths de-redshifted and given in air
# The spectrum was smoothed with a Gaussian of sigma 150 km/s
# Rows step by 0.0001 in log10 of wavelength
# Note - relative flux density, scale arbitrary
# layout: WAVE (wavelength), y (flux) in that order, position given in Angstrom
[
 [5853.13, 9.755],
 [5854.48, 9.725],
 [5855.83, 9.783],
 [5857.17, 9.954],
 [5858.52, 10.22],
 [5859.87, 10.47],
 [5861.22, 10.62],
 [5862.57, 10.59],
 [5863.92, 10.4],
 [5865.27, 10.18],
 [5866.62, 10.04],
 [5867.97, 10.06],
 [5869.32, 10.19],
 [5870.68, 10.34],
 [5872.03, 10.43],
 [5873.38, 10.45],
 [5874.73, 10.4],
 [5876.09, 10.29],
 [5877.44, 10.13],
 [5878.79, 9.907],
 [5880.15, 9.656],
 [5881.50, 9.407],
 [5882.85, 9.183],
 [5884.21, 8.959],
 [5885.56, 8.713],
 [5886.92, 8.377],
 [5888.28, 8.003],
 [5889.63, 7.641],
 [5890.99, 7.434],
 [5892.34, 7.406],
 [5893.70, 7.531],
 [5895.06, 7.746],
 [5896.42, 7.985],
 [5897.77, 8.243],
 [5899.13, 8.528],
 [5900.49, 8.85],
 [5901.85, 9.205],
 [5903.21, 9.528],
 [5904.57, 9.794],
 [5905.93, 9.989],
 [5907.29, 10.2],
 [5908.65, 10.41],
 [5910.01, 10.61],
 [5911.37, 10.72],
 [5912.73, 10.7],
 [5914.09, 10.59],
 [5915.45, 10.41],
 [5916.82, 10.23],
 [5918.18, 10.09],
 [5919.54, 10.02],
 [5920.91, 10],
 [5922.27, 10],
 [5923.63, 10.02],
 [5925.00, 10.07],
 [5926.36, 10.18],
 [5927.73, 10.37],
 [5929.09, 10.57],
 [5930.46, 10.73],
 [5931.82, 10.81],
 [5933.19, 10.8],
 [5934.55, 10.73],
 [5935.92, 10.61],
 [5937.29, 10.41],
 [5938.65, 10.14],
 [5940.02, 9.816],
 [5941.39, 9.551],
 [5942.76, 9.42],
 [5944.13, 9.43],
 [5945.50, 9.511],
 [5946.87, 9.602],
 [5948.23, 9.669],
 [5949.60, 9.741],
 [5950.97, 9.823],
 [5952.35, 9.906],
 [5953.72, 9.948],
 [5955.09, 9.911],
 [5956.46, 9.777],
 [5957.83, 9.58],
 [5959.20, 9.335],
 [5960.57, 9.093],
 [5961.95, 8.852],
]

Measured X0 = 9.5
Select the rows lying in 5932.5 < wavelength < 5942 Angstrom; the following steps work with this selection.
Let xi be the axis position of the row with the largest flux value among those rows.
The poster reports 5933.19 Angstrom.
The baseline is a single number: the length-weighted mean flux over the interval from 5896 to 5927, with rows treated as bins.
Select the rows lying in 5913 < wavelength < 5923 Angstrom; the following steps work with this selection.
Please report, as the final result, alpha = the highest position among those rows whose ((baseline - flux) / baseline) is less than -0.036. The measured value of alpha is 5916.82 Angstrom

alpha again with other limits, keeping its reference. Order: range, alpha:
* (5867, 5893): 5876.09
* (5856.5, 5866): 5863.92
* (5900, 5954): 5937.29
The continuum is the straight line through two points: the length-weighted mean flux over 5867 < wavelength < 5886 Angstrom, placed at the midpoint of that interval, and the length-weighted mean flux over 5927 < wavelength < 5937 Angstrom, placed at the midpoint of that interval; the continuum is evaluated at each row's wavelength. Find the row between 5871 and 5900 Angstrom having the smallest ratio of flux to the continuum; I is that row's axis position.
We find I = 5892.34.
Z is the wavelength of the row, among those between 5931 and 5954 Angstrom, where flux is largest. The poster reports 5931.82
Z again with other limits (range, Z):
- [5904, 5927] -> 5911.37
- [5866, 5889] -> 5873.38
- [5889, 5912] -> 5911.37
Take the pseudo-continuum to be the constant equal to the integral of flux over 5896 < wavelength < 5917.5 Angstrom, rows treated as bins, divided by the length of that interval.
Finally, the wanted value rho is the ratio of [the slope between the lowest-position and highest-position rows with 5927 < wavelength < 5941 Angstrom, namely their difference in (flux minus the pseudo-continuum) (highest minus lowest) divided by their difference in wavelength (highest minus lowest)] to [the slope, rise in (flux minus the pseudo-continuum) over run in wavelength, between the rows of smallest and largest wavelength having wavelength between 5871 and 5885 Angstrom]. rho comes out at 0.37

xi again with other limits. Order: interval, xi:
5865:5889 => 5873.38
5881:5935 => 5931.82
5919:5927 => 5926.36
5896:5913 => 5911.37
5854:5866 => 5861.22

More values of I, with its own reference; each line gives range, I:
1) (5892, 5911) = 5892.34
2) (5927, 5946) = 5944.13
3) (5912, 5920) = 5919.54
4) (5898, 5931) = 5899.13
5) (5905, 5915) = 5905.93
